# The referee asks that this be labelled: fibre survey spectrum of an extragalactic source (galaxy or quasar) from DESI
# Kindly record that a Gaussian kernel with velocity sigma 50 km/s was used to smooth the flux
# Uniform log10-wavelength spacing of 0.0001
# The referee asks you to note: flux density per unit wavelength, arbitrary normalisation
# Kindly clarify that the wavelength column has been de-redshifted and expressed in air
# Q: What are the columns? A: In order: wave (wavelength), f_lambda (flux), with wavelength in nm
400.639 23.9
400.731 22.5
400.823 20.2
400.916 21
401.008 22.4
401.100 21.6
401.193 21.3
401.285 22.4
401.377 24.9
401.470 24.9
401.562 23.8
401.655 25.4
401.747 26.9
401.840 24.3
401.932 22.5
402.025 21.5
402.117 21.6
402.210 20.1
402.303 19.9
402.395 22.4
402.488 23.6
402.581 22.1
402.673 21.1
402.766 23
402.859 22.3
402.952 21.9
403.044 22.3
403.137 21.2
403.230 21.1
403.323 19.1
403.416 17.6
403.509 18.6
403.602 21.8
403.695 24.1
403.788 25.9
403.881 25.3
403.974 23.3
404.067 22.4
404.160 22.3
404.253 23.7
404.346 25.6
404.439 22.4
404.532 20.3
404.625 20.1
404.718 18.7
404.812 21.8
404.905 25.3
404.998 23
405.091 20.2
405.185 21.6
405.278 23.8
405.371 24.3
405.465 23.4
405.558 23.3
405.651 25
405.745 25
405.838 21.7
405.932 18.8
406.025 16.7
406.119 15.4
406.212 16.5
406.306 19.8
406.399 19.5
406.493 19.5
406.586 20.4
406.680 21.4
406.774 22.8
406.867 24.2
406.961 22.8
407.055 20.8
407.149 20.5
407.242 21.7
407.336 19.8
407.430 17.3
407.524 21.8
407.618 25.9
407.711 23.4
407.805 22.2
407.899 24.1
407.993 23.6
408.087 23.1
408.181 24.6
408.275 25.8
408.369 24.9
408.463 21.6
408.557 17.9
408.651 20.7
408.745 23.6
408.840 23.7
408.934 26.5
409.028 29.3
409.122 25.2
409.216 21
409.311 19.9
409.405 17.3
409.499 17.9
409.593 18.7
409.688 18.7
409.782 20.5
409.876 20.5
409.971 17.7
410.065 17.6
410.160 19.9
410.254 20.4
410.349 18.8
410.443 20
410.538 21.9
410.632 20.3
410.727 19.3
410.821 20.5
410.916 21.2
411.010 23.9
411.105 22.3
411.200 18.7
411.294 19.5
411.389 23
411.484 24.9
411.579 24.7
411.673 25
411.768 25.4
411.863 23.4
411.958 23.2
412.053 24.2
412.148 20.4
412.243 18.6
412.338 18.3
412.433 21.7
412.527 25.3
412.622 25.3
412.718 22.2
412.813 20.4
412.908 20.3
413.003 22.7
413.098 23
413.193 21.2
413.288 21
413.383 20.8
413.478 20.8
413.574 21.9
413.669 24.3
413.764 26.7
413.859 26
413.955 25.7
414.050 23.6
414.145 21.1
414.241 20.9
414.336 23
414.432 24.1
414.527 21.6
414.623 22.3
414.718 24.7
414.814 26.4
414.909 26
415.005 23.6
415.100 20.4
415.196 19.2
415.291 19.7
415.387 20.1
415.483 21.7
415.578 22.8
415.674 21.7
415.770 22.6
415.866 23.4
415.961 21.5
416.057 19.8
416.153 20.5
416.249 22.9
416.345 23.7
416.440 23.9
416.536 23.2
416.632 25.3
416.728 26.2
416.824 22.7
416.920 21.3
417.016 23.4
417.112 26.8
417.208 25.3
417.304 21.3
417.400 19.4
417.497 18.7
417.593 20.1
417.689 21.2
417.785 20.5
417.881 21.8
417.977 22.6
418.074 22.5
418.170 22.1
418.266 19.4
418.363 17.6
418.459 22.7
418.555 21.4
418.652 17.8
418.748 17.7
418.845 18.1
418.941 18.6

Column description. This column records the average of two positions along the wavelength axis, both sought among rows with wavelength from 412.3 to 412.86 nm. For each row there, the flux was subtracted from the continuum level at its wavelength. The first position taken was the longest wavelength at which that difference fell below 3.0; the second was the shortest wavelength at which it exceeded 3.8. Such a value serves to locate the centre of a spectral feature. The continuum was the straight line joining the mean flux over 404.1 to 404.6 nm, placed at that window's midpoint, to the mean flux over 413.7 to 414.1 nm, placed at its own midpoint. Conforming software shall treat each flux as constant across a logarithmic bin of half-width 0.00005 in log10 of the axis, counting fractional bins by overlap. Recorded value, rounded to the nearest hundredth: 412.53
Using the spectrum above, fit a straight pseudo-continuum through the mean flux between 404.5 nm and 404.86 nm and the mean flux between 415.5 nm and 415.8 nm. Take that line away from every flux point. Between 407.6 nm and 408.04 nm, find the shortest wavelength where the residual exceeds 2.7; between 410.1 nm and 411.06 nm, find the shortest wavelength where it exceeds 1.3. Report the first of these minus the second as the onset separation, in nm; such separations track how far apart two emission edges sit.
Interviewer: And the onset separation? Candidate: -3.39 nm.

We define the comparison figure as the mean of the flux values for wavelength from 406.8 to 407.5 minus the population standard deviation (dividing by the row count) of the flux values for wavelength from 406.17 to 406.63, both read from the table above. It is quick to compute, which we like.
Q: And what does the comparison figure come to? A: 19.7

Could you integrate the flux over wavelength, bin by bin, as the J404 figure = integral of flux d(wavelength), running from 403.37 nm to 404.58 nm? 27.3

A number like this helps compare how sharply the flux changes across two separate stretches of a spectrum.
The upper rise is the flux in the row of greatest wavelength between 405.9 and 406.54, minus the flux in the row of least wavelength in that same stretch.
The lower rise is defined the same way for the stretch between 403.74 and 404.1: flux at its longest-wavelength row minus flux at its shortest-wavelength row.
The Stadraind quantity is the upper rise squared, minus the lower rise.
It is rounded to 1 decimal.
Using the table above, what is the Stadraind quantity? 4.0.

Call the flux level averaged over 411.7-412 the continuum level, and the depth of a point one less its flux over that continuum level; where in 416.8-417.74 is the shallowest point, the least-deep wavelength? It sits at 417.112 nm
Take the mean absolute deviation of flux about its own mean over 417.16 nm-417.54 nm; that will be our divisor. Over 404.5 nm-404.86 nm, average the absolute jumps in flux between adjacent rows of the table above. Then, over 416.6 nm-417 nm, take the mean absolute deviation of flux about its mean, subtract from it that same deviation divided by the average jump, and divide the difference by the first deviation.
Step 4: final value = 0.32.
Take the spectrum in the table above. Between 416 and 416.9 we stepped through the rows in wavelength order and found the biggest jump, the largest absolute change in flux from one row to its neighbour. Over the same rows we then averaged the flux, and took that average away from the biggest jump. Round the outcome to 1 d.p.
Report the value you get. -19.6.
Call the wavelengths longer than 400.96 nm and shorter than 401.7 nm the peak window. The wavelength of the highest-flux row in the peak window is 401.655 nm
